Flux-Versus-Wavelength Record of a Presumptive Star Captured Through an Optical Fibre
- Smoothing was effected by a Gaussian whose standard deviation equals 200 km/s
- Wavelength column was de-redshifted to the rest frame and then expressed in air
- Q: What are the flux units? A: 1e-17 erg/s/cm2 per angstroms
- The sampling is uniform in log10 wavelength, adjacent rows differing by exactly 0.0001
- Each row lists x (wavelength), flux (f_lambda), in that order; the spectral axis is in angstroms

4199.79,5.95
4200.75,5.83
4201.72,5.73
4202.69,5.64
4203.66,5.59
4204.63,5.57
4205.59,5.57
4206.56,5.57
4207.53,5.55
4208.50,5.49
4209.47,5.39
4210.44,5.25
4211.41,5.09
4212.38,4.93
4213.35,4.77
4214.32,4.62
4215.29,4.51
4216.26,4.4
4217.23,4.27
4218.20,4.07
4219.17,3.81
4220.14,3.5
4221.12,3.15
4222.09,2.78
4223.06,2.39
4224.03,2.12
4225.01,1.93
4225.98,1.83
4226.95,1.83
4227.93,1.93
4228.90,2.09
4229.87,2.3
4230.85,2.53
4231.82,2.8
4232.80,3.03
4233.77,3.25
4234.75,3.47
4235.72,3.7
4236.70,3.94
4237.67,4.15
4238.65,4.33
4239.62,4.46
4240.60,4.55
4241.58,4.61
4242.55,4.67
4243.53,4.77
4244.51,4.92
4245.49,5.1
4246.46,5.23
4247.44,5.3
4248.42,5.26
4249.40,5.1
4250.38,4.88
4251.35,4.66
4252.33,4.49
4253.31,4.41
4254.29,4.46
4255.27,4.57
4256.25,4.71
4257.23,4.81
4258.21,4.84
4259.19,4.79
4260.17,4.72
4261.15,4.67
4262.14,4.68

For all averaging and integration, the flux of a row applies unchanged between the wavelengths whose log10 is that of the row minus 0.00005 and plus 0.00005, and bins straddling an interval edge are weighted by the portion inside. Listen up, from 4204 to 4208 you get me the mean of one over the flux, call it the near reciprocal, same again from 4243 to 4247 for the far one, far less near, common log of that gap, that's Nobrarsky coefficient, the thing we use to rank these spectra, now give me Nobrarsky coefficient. -1.7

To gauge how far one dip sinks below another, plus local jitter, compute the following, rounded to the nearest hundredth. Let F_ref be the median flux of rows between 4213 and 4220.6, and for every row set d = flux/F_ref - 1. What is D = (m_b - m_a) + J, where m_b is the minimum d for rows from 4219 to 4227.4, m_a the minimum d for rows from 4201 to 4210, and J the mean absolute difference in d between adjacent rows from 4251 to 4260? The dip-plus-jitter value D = -0.80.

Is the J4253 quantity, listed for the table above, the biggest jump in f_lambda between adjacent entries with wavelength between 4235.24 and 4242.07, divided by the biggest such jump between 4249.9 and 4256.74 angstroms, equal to 1.09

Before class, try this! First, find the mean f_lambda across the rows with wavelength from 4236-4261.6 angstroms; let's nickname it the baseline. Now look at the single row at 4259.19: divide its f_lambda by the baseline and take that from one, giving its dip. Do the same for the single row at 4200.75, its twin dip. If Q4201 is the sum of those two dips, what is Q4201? -0.26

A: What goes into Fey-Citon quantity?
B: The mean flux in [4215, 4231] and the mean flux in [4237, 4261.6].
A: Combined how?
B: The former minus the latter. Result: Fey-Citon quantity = -1.8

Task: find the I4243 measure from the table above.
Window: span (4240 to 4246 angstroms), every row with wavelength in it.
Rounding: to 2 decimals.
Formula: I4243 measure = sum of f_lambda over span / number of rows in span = 4.77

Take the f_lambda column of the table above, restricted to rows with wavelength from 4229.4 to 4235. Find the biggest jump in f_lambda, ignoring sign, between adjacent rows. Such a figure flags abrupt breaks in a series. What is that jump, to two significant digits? 0.27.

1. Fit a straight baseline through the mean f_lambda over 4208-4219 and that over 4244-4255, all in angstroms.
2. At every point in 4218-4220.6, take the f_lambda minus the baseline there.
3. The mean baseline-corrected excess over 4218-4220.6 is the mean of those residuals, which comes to -1.0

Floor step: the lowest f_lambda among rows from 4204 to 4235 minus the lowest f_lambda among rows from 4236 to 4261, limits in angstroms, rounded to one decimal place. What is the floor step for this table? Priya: -2.1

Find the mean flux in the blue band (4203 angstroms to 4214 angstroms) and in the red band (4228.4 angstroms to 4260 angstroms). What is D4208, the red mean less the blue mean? -1.1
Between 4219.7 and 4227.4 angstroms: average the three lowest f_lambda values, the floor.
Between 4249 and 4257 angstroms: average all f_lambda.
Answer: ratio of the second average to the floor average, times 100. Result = 250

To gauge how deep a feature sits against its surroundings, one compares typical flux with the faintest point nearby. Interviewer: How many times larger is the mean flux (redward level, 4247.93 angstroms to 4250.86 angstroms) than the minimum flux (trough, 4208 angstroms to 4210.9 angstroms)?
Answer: 1.0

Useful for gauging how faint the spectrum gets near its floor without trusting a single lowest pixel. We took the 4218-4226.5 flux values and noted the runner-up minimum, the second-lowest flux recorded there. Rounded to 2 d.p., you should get 1.93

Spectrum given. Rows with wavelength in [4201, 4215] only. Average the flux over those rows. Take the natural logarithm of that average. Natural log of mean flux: 1.7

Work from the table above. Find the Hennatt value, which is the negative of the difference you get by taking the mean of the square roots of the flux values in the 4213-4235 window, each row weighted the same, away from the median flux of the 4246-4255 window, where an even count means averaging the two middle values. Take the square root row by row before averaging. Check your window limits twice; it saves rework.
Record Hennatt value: -3.1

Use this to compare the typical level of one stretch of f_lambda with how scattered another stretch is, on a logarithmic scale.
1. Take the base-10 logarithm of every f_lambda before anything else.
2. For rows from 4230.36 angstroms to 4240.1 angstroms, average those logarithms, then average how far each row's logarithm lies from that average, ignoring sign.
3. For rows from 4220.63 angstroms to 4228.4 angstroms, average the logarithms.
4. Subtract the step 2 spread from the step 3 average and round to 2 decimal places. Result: 0.27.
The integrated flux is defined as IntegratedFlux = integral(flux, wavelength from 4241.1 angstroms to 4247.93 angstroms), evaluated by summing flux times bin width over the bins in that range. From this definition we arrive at 33.8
